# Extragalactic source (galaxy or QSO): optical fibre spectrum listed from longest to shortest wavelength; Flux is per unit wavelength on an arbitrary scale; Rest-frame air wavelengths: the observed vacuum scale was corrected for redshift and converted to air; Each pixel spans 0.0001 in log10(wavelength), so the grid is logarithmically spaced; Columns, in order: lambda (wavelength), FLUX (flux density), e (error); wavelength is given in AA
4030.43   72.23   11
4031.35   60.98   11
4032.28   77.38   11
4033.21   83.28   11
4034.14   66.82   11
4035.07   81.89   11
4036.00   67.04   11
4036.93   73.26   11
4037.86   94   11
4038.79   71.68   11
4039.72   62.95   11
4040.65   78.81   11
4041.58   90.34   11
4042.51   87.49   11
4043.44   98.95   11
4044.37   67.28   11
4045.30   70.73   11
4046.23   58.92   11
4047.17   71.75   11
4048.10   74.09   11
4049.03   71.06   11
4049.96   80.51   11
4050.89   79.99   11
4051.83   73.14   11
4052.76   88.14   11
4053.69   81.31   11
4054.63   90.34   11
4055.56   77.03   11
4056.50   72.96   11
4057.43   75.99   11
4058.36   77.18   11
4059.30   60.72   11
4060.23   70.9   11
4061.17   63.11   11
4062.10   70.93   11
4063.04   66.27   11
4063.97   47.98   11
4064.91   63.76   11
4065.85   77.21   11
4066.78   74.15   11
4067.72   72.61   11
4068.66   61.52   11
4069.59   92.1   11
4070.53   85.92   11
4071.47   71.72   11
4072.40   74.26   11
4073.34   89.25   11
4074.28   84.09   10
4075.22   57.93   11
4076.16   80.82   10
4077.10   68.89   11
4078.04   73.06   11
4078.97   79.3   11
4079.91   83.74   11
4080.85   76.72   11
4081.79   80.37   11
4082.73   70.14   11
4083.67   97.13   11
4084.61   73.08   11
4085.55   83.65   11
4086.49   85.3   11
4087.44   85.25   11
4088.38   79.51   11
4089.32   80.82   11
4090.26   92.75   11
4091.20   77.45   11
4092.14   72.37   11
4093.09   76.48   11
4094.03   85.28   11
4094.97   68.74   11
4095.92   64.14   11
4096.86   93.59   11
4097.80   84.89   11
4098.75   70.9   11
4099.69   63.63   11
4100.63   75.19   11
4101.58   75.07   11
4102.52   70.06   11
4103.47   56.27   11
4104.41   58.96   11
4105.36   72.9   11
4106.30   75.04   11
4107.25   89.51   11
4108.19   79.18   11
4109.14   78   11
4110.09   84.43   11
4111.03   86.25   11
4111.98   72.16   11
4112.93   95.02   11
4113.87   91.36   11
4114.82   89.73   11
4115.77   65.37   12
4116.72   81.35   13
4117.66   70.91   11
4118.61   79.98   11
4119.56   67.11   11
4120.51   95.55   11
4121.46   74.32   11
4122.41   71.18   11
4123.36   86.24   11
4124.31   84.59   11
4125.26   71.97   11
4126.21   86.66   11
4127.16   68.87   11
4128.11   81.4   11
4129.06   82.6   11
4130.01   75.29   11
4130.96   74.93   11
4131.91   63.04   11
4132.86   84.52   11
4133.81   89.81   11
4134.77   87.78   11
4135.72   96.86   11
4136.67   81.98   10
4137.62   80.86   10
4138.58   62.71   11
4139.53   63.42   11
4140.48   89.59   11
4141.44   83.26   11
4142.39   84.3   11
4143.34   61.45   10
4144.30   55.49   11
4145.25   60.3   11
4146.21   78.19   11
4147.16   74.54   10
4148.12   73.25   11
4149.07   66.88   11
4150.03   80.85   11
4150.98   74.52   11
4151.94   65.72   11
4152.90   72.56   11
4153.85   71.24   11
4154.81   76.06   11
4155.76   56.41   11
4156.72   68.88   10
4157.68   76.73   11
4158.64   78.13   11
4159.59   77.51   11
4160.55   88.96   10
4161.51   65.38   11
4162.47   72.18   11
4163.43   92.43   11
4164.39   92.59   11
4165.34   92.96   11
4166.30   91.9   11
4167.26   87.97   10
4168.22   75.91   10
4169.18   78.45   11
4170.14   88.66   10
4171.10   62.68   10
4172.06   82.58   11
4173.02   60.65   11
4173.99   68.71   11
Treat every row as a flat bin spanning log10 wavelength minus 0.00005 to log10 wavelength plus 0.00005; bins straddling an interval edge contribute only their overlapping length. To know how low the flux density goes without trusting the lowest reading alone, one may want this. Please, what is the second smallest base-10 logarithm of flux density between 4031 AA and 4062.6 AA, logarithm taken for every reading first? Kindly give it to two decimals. 1.78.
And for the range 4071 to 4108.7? 1.76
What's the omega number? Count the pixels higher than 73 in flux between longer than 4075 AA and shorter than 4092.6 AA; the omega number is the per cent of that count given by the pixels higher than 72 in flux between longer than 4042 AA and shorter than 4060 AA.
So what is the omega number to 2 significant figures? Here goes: 87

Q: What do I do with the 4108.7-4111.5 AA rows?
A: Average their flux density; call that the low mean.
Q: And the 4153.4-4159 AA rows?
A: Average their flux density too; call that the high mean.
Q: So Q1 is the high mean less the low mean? -12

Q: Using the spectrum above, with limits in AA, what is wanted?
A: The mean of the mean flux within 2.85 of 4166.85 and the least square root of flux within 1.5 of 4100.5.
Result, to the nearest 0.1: 47.3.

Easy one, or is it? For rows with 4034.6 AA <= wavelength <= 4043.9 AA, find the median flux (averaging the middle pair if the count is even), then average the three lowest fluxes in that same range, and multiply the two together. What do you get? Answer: 5401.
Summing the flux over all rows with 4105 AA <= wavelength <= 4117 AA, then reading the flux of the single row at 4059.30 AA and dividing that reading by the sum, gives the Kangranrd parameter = 0.057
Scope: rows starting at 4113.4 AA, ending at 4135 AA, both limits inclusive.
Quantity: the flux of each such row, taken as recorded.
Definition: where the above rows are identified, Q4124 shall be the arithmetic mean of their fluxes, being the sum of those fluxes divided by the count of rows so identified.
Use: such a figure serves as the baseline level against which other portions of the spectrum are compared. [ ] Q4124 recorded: 79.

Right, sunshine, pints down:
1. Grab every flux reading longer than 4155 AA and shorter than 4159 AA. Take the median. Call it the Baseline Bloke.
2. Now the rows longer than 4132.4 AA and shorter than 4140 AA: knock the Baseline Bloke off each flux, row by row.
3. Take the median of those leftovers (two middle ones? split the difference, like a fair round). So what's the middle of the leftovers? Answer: 10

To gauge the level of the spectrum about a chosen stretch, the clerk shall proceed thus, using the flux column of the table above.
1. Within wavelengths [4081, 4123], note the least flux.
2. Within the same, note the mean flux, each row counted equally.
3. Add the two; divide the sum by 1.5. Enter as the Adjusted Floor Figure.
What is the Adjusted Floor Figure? 90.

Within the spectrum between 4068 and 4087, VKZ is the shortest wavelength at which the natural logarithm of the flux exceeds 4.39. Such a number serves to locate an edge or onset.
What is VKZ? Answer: 4069.59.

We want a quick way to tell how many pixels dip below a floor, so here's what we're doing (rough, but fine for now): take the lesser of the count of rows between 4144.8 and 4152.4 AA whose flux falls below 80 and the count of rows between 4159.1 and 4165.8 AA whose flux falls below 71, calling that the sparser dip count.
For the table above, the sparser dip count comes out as 1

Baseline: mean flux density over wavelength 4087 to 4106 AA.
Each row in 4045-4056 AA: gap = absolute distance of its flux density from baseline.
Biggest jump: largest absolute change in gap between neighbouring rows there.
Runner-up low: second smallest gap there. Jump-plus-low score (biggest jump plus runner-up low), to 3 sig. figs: 15.1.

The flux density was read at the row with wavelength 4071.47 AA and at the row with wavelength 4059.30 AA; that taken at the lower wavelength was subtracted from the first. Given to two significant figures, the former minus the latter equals 11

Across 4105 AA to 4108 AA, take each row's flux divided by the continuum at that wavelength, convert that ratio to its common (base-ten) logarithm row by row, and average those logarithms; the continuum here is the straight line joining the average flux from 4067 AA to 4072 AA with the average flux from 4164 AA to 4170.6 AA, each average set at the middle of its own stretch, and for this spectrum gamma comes -0.01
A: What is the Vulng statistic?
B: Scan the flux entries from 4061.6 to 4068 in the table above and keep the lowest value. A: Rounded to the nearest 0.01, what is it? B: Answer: 47.98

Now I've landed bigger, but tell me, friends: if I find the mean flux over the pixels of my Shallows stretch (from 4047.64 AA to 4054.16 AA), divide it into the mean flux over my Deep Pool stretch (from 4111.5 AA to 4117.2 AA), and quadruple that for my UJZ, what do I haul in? 4.21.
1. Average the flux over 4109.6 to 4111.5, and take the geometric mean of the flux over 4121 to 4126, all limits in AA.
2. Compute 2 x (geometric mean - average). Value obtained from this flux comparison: -16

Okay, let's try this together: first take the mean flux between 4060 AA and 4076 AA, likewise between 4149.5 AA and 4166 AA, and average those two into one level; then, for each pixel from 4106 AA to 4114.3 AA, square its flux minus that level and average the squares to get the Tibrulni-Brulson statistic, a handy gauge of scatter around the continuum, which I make 137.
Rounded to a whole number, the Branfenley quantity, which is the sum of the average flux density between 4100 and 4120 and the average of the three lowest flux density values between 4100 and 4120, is 137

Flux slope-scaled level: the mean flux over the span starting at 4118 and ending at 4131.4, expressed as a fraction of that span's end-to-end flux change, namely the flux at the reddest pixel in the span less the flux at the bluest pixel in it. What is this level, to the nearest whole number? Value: -16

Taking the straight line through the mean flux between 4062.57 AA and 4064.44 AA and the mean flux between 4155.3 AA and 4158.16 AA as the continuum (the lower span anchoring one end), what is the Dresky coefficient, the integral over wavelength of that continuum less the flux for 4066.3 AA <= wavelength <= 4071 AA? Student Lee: -92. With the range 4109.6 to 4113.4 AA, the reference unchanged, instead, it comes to -84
